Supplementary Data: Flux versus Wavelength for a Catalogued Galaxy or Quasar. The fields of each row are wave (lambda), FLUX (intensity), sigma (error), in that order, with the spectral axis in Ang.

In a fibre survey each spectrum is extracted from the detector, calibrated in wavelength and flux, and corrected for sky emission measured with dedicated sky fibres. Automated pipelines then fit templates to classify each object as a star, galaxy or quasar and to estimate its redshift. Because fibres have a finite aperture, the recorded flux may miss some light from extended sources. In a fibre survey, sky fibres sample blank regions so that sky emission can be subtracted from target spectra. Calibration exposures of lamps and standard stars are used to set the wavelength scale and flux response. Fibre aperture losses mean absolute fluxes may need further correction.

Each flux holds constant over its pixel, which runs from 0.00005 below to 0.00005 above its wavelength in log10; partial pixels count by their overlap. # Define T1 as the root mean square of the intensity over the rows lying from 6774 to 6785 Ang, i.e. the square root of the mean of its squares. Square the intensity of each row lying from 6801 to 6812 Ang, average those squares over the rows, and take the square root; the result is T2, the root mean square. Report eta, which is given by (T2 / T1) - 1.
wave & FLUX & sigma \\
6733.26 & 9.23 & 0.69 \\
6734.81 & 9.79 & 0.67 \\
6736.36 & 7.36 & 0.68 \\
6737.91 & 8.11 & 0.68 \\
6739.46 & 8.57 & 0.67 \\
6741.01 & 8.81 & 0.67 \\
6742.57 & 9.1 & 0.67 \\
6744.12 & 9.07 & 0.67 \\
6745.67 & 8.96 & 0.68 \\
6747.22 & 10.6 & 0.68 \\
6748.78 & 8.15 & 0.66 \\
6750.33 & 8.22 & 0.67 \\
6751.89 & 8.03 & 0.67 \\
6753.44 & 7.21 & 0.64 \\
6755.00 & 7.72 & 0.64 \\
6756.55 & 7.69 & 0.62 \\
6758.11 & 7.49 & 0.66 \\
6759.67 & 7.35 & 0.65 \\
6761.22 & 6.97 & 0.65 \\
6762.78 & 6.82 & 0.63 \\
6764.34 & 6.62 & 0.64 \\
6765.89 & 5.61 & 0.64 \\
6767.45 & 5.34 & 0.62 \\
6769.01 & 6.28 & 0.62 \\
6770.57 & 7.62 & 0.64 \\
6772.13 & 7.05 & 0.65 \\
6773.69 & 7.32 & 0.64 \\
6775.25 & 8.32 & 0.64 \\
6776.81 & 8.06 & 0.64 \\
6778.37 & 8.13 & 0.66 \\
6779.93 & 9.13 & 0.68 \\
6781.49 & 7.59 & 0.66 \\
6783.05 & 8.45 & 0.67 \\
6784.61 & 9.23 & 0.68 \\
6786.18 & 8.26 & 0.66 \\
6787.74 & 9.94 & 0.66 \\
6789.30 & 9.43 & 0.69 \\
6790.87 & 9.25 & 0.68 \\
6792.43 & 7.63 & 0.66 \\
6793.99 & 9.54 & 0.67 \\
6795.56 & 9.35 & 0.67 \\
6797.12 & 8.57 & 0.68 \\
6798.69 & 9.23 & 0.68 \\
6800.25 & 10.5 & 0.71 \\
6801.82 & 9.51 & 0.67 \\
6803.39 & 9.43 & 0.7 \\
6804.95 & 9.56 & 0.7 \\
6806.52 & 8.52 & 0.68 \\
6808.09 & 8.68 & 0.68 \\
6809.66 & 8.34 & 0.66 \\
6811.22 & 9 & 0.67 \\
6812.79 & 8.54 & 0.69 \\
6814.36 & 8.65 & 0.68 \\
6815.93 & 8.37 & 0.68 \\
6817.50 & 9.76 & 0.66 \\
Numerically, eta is 0.1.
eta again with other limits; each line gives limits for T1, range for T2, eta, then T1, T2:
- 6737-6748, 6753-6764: -0.2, 9.06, 7.3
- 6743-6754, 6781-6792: 0.0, 8.66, 8.9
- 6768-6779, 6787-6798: 0.2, 7.57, 9.1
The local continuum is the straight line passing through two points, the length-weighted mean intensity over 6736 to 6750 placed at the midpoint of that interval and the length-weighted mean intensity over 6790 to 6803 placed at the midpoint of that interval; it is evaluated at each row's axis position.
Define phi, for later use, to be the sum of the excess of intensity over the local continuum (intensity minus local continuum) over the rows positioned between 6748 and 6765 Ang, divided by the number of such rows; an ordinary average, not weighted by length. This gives -1.4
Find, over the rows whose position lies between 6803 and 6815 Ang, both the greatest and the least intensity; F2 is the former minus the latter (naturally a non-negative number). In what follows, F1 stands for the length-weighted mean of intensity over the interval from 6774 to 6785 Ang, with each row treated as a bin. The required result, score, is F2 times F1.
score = 10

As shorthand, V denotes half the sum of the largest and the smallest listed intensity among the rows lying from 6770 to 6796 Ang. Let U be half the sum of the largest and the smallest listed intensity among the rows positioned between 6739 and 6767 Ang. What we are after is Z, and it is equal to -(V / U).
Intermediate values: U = 8.1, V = 8.5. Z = -1.05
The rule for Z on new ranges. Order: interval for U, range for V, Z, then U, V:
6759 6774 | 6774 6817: -1.40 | 6.5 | 9.0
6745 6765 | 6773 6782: -0.96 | 8.6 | 8.2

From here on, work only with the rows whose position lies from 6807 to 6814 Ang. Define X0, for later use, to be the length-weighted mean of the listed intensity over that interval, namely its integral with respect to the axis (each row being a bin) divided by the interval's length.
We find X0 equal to 8.6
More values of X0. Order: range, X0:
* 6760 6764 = 6.9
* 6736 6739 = 7.9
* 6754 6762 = 7.4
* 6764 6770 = 6.0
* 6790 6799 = 8.9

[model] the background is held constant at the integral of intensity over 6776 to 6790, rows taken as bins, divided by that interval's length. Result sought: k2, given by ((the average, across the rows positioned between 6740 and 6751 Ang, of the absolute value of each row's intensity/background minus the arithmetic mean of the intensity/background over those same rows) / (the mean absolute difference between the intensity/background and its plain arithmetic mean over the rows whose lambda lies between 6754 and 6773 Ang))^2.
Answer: 0.7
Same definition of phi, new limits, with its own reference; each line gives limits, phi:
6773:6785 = -0.8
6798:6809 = 0.1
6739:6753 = 0.0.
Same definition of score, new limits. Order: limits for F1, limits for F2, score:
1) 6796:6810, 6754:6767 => 19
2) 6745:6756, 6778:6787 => 14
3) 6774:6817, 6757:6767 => 17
